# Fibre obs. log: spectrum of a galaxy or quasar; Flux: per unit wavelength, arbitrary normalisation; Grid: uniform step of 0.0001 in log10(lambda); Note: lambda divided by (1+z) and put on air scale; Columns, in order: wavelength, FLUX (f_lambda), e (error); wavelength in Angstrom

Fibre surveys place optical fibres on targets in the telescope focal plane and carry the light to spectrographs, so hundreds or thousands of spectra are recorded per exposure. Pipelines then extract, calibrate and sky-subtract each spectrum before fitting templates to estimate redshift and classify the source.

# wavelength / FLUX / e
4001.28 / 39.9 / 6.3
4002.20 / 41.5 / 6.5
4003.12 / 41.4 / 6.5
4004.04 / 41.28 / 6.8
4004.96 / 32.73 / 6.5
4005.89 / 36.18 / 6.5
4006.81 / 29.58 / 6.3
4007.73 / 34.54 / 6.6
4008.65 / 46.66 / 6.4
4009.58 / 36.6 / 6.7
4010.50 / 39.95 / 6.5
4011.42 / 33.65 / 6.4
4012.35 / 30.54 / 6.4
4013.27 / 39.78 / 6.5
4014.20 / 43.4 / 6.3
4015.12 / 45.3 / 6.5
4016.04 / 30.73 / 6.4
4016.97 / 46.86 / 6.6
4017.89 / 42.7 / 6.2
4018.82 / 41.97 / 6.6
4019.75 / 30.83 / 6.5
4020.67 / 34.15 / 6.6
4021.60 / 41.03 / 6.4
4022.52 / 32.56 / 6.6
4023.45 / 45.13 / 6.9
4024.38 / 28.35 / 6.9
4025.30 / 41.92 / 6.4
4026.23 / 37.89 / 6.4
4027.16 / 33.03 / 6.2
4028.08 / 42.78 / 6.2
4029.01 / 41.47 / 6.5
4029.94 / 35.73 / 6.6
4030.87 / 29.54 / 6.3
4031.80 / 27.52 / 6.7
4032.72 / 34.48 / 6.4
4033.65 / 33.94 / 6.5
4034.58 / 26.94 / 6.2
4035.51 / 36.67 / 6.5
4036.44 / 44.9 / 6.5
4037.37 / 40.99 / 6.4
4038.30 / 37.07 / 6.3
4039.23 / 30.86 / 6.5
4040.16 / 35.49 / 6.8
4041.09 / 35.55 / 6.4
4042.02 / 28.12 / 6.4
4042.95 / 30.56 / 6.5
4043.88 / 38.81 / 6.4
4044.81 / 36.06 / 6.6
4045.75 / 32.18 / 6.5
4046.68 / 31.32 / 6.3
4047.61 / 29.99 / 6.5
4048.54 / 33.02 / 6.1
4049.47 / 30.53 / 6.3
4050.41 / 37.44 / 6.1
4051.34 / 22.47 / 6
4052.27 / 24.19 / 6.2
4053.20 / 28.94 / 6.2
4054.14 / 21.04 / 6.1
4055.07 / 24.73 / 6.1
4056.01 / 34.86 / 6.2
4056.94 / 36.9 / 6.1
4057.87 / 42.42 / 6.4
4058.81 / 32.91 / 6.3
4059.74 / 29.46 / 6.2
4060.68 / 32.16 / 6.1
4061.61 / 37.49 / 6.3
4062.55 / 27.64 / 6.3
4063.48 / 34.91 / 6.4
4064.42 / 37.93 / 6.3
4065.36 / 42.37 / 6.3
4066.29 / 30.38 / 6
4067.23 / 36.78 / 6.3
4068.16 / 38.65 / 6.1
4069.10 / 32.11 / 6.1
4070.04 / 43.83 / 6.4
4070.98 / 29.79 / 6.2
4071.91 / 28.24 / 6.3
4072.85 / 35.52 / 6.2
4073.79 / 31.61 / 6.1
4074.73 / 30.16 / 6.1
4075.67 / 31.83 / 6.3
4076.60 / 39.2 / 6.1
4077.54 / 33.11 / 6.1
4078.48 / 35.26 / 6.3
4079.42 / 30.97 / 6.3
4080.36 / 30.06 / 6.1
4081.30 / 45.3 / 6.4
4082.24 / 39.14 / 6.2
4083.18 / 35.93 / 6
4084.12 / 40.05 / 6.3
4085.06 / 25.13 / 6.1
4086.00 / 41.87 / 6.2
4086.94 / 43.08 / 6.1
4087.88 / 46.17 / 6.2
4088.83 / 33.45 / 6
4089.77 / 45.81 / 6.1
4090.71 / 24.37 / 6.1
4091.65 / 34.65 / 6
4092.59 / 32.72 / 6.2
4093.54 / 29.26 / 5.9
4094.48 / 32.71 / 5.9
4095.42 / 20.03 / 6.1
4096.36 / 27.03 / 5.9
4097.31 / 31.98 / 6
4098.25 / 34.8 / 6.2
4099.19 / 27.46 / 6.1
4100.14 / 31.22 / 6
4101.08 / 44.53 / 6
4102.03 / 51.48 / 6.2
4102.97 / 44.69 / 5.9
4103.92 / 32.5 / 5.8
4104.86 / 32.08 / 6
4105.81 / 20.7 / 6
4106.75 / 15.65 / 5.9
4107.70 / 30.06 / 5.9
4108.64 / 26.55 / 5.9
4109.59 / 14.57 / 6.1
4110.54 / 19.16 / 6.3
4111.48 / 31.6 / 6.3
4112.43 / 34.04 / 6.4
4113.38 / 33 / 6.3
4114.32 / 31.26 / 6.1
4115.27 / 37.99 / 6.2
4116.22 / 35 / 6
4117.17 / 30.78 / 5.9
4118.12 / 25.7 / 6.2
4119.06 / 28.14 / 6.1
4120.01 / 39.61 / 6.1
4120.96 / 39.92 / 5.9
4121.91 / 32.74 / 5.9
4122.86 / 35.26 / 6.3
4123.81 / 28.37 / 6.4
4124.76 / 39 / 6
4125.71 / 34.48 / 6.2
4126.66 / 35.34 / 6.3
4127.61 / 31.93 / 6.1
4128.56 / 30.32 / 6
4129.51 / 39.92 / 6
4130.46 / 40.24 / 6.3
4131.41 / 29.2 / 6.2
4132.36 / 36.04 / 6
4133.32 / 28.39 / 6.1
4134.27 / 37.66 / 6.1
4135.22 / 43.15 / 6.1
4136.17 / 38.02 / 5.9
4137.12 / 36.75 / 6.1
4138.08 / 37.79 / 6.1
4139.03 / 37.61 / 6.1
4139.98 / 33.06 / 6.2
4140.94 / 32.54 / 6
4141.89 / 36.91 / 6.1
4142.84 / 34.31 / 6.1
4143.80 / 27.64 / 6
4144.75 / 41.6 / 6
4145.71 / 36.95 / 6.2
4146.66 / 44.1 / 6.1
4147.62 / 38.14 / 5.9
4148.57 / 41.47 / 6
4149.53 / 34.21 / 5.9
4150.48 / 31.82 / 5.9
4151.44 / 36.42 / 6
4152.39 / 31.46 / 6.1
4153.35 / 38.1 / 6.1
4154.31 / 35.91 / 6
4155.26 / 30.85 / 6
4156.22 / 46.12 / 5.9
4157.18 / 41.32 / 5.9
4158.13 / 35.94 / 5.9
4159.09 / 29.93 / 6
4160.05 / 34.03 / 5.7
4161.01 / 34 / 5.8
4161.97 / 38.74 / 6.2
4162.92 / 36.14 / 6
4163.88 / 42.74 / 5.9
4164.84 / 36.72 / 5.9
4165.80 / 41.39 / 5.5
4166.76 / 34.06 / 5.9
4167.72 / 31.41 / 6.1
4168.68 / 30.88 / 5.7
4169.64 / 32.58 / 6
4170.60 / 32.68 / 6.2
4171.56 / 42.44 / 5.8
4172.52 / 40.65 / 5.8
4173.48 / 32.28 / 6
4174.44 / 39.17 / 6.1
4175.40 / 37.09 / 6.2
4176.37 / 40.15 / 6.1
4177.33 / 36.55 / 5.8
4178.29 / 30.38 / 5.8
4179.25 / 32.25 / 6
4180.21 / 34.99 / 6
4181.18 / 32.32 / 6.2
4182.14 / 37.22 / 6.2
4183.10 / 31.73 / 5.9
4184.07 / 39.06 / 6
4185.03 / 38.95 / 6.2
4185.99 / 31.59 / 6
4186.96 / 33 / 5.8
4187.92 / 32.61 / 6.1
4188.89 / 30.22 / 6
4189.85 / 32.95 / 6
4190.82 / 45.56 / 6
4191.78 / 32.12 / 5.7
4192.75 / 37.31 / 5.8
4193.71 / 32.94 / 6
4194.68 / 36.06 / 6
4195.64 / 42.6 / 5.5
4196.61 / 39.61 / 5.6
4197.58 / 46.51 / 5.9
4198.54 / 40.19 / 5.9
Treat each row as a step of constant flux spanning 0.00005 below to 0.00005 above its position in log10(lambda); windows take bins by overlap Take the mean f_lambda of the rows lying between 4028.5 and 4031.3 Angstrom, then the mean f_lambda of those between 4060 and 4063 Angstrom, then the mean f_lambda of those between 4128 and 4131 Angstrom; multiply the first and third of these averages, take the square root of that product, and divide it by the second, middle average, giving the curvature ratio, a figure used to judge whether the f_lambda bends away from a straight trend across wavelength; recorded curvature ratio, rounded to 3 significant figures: 1.12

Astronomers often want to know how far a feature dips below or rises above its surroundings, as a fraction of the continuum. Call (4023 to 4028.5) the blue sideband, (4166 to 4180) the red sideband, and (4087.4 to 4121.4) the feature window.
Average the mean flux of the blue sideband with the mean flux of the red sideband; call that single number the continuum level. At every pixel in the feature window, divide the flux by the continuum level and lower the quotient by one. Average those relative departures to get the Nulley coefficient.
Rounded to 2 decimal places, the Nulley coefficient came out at -0.13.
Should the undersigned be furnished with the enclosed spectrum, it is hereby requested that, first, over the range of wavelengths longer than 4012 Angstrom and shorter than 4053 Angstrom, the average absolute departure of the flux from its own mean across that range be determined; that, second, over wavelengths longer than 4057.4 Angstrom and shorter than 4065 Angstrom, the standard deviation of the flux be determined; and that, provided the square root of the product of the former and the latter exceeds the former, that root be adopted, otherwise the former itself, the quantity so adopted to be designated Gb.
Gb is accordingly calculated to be 5.1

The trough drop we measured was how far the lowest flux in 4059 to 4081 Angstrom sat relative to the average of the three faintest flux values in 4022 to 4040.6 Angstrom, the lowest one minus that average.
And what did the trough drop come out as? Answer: 0.0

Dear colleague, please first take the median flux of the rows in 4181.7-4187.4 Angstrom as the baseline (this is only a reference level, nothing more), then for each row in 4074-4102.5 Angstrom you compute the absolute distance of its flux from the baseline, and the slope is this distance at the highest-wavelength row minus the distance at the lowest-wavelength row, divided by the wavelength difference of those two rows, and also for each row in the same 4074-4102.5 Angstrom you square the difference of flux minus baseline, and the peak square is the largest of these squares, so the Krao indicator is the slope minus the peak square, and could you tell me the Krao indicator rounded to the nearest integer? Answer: -268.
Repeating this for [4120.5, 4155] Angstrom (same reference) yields -81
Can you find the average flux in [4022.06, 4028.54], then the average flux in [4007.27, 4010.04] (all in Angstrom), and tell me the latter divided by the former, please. 1.05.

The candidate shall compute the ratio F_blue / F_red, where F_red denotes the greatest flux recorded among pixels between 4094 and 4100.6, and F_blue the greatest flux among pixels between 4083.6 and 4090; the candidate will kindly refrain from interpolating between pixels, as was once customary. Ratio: 1.33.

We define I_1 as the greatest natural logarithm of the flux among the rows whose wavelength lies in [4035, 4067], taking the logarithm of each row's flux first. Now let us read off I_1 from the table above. 3.80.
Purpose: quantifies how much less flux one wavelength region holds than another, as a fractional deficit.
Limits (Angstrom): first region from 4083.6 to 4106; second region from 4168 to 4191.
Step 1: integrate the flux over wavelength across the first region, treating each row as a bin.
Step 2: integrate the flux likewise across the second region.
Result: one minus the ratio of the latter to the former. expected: -0.04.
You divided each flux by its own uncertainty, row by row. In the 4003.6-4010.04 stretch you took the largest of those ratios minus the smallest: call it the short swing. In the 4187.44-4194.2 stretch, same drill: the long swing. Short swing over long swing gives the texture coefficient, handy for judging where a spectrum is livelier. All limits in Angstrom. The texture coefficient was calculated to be 1.02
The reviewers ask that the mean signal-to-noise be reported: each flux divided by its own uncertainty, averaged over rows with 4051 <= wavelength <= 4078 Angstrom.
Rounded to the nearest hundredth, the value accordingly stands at 5.29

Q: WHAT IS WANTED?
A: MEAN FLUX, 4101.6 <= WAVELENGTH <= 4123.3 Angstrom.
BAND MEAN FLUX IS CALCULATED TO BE 31.4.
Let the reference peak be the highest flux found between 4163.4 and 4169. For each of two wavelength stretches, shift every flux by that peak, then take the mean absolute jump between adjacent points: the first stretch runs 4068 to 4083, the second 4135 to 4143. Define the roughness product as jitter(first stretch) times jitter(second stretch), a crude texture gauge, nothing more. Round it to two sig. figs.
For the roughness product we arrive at 15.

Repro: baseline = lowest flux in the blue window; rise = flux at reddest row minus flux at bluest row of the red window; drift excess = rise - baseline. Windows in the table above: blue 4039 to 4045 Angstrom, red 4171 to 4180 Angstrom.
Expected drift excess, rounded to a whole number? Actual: -38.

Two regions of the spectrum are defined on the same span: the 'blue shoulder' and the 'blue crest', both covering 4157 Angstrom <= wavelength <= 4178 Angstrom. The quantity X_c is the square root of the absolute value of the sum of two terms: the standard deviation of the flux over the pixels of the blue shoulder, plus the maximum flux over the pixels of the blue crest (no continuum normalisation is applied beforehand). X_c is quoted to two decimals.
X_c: 6.83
